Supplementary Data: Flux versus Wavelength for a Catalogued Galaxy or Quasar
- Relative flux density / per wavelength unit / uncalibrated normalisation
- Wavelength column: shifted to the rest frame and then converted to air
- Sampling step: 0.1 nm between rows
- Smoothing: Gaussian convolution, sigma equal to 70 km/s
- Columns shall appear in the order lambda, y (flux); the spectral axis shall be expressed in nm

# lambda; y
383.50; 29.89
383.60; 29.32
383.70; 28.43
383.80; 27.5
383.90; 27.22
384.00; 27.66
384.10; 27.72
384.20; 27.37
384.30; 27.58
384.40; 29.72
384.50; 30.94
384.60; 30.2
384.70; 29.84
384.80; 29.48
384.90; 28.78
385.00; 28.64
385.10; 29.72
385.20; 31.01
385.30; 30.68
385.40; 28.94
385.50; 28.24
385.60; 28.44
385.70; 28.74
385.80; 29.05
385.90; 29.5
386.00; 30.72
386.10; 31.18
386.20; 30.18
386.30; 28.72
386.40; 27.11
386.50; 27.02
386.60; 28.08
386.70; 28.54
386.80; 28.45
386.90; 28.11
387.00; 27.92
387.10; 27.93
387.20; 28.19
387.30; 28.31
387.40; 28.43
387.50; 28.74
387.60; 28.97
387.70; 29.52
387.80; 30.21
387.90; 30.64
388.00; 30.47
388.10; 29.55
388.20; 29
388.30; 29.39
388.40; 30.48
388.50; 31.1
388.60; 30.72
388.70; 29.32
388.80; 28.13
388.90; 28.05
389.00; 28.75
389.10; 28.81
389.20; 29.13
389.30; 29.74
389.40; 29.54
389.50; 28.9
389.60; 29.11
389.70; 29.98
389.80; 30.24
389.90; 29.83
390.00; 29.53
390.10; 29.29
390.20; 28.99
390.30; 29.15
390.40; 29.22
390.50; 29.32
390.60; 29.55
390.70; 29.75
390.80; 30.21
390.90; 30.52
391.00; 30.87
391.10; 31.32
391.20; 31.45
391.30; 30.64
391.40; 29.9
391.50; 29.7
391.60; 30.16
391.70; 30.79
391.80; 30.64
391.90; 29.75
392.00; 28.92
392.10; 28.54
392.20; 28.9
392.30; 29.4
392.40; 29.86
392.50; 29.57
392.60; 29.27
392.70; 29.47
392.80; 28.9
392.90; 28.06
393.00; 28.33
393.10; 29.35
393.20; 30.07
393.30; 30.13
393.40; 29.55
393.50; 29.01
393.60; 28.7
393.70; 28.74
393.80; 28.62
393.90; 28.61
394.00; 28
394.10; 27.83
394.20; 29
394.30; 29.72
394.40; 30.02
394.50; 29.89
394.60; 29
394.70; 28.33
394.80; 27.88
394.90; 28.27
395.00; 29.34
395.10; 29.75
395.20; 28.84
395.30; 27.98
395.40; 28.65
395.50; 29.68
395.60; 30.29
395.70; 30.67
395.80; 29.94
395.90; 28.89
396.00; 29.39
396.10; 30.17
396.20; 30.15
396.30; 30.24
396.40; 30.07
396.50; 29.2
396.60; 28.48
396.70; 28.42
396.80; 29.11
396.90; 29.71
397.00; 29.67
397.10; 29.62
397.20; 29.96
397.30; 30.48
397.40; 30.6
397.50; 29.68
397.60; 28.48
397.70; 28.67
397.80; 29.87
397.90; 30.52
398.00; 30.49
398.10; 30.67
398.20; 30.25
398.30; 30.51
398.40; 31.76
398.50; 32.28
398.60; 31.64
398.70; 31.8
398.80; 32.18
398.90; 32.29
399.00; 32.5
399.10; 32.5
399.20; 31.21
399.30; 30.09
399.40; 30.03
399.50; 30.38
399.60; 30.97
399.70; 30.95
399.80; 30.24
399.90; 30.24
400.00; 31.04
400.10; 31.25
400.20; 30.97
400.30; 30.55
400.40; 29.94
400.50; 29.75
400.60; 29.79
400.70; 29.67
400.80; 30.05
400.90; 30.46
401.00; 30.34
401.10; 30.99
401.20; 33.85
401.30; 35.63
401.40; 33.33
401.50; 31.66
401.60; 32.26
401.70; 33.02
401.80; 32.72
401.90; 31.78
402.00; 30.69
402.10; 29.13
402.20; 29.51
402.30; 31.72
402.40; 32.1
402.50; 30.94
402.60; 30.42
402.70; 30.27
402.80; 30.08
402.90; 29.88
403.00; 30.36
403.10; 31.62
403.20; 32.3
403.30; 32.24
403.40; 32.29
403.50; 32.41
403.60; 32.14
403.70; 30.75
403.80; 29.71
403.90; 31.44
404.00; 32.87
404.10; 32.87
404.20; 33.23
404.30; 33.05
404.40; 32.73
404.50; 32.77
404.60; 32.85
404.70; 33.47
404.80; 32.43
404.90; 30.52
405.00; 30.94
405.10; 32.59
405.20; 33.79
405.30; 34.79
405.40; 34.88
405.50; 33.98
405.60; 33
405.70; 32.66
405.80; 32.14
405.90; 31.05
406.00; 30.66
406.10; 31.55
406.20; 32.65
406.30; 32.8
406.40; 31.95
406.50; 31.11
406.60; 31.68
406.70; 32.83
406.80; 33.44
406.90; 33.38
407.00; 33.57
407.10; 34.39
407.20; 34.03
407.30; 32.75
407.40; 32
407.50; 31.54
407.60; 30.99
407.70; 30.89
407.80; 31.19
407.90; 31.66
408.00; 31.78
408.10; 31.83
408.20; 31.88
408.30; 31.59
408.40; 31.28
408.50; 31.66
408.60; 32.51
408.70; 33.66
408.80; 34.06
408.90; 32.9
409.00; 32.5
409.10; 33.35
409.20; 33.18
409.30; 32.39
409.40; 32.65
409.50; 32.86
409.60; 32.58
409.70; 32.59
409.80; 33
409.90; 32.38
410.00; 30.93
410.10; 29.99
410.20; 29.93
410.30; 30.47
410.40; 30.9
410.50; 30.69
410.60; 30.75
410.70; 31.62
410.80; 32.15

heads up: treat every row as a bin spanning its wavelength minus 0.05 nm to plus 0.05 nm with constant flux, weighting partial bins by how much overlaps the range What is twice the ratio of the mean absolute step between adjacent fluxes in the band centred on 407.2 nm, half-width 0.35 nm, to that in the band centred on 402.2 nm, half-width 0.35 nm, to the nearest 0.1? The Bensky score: 1.1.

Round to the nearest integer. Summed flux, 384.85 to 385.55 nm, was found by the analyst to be 206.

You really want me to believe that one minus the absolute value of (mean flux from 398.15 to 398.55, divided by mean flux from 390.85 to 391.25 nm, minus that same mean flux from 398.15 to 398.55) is -29.2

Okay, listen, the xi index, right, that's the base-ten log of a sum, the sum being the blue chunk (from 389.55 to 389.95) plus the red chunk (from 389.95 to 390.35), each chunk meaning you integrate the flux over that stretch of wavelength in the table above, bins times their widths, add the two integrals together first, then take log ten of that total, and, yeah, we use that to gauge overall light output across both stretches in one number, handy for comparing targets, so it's 1.37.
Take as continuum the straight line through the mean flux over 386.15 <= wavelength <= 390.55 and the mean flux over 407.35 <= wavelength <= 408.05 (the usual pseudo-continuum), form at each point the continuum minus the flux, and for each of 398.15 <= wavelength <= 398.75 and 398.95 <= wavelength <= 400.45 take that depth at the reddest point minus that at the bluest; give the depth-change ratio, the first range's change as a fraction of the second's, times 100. -55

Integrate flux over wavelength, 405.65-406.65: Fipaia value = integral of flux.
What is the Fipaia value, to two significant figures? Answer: 32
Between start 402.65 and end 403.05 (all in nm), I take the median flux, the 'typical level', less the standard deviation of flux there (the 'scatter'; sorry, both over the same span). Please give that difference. 30.0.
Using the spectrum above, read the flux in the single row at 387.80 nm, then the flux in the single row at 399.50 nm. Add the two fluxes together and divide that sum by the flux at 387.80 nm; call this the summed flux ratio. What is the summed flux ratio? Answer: 2.01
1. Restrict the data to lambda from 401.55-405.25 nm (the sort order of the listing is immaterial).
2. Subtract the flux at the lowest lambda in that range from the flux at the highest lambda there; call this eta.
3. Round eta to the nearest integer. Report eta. 2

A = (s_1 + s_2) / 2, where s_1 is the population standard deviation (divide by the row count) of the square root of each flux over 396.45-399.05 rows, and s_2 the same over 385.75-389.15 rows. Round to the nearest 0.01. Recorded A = 0.11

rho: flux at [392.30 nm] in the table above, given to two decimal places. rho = 29.40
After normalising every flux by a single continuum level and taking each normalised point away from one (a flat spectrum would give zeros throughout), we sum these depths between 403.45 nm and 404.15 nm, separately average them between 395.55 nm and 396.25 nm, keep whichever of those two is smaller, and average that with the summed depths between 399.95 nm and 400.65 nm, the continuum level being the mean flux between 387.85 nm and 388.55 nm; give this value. -0.24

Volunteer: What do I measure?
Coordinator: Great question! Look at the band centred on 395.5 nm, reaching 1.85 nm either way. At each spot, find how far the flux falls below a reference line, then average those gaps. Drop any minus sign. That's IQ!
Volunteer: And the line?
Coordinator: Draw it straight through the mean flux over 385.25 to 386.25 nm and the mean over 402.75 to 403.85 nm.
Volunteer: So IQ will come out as 1.2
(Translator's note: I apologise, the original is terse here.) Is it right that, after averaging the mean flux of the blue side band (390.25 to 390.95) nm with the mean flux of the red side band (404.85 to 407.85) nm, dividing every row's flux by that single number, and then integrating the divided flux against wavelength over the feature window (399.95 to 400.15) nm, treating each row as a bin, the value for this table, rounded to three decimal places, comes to 0.201 nm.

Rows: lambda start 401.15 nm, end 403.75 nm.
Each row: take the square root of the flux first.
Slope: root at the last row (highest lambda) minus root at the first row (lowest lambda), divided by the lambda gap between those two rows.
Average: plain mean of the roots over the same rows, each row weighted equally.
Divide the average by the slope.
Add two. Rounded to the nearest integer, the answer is -50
